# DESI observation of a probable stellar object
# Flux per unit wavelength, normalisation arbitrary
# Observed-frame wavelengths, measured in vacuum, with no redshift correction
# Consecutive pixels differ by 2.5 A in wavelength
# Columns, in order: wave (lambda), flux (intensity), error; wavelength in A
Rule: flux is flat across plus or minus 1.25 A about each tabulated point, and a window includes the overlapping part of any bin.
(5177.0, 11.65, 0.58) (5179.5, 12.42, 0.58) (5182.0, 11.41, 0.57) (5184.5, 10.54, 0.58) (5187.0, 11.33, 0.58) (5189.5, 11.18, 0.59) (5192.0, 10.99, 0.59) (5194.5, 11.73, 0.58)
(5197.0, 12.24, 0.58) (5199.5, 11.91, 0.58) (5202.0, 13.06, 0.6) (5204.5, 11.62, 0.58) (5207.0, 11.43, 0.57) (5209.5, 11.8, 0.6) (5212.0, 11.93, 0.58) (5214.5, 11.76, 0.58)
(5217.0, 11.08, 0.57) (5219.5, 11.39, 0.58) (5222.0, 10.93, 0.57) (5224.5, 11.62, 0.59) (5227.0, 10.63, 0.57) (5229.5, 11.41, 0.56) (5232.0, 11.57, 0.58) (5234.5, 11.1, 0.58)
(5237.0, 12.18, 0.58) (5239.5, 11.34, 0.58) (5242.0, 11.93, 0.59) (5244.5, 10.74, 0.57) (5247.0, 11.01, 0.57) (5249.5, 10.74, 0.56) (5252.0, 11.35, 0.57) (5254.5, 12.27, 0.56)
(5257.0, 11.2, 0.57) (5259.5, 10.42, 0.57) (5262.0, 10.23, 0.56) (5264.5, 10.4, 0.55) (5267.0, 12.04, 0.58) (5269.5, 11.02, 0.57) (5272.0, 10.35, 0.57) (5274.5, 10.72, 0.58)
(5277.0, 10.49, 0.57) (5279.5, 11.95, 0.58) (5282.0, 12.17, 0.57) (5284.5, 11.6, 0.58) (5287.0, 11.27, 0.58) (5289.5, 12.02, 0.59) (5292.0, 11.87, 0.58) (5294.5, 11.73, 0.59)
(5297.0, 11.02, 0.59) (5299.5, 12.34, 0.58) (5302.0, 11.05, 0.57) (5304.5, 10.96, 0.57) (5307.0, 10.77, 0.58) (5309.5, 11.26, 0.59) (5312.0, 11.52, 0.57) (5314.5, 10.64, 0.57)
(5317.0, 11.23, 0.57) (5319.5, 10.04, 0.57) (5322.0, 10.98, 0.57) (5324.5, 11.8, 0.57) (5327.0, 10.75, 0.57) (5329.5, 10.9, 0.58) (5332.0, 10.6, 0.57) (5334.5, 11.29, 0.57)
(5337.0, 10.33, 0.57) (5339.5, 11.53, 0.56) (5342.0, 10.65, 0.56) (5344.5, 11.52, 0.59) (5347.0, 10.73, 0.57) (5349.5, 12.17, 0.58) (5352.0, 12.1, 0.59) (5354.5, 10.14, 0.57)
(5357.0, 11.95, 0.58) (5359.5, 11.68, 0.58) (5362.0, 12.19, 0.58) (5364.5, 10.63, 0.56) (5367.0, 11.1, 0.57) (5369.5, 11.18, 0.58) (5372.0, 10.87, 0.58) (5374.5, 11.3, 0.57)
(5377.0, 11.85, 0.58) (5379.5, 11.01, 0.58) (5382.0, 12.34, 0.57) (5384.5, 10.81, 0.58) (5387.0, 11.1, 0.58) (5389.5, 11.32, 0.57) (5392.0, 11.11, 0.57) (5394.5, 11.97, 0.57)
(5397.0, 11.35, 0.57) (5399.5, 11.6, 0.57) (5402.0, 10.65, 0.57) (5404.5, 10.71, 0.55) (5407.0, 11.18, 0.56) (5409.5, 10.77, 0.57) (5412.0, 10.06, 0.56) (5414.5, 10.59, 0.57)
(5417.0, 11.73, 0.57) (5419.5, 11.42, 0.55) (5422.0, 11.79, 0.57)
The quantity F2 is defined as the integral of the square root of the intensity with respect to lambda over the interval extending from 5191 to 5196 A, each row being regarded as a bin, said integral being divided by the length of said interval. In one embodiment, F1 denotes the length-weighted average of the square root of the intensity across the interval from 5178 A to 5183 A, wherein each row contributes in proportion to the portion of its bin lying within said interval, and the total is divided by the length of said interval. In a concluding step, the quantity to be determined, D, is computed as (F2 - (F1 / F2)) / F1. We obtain 0.683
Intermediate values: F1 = 3.45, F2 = 3.38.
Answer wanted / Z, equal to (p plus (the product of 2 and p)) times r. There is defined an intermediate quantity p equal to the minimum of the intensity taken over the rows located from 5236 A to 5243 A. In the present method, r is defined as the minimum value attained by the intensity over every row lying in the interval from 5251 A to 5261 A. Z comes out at 354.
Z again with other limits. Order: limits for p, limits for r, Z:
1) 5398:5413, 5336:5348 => 312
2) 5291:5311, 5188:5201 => 355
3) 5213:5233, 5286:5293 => 359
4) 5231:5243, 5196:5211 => 381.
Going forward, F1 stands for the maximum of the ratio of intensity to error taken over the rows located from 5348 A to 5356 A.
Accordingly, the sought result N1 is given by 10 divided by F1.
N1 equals 0.477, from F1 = 21.0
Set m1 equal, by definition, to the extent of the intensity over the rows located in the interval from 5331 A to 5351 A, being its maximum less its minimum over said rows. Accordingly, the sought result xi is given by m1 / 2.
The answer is 0.92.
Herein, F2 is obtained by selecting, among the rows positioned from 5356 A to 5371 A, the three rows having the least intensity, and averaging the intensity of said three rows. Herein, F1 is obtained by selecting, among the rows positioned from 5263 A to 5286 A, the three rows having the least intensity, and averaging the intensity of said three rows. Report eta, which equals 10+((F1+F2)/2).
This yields 20.69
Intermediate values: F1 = 10.4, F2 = 11.0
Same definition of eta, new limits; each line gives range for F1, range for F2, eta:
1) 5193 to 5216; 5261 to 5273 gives 20.96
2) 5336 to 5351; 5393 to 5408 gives 20.71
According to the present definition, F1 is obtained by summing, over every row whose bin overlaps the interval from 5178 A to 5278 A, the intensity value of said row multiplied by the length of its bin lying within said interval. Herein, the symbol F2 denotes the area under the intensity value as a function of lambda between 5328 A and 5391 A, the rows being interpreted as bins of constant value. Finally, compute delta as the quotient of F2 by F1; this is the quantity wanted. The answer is 0.6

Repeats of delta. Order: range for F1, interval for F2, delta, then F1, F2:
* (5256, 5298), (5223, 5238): 0.4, 471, 171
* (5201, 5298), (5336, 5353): 0.2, 1102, 192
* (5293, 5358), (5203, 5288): 1.3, 725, 960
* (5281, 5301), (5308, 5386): 3.7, 235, 873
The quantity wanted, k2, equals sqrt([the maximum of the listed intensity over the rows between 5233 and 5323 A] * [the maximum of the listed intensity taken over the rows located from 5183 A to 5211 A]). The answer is 12.7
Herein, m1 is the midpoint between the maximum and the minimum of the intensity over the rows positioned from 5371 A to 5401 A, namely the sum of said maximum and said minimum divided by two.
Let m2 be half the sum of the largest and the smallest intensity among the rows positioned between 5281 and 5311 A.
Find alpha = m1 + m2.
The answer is 23.1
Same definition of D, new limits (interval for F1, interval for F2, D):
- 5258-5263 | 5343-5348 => 0.735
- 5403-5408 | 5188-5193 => 0.708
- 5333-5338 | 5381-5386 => 0.736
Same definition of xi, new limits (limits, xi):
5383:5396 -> 0.58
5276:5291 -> 0.84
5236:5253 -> 0.72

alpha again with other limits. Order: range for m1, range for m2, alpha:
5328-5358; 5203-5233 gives 22.4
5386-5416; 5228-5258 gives 22.5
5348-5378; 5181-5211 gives 23.0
